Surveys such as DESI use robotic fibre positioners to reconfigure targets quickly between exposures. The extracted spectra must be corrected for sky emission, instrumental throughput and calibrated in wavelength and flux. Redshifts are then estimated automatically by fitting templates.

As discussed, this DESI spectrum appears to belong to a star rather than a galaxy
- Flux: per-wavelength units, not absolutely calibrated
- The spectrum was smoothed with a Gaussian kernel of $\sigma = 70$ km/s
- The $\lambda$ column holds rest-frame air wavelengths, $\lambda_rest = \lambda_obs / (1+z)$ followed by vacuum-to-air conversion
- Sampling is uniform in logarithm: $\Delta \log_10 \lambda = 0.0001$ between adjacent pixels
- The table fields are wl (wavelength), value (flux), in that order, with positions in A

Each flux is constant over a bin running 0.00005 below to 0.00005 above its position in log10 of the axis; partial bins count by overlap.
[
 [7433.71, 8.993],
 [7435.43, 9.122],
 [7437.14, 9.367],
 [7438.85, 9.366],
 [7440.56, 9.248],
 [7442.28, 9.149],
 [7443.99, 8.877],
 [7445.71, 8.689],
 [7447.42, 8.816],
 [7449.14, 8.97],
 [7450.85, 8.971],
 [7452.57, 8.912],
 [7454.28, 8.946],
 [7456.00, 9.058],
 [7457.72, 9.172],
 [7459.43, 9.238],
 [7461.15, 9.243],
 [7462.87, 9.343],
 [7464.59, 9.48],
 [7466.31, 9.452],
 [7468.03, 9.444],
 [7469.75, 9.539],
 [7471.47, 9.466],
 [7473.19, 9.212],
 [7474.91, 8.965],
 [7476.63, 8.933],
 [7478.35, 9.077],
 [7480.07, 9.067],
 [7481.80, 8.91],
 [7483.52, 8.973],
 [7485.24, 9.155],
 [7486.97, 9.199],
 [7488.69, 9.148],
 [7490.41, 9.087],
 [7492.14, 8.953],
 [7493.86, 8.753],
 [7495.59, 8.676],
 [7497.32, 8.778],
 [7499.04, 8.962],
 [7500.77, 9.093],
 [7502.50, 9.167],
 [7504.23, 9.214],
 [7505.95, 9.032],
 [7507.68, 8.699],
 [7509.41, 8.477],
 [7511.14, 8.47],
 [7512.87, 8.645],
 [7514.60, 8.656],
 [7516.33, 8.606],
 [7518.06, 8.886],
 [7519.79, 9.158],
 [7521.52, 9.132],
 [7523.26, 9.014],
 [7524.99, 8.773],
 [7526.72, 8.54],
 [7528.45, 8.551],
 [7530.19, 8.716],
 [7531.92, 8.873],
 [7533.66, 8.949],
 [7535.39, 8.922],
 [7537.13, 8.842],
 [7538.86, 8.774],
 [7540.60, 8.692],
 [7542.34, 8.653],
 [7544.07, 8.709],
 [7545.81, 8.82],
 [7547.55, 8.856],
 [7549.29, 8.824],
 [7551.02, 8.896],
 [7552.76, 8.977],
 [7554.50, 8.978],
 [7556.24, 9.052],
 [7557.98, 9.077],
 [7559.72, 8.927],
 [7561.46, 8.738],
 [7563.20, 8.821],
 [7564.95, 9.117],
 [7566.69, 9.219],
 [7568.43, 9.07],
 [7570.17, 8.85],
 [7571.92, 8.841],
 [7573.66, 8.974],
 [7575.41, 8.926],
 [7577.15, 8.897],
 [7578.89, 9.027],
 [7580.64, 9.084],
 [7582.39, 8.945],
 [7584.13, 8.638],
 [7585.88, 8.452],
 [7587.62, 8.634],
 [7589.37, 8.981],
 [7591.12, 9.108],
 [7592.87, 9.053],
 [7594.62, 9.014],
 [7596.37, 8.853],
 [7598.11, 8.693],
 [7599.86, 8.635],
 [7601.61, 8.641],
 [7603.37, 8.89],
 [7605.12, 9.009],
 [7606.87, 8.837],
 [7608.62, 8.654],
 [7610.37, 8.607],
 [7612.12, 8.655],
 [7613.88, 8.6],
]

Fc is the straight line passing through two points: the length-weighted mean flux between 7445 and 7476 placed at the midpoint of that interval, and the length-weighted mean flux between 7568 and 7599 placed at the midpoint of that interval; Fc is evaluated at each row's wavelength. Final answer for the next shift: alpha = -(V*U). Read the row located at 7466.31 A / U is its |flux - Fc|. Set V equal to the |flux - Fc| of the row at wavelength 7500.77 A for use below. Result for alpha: -0.01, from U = 0.30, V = 0.02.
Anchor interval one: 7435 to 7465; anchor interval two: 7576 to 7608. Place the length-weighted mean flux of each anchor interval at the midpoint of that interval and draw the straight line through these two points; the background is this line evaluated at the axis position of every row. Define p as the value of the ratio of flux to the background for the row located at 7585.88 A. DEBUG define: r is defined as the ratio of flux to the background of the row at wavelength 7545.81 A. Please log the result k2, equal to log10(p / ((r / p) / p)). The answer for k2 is -0.057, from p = 0.95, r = 0.99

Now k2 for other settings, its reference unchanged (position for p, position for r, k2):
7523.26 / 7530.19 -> 0.018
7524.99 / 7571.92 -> -0.027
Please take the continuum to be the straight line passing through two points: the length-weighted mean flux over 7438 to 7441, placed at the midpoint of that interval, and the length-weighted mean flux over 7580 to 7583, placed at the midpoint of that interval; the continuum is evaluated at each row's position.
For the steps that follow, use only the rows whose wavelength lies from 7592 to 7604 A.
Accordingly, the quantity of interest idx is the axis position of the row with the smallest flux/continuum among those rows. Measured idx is 7599.86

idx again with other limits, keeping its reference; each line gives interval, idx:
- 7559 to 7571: 7561.46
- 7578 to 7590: 7585.88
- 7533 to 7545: 7542.34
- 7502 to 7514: 7511.14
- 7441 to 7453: 7445.71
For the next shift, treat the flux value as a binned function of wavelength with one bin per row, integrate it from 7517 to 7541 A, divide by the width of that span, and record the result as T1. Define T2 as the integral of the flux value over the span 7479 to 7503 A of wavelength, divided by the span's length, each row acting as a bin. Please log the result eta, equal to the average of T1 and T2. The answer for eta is 8.92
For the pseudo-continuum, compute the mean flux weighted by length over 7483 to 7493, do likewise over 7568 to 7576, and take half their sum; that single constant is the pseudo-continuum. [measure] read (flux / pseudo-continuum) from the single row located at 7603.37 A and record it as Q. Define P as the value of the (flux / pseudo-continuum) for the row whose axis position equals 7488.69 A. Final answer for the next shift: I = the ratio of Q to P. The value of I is 0.97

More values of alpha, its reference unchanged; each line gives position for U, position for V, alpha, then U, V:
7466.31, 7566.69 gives -0.09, 0.30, 0.29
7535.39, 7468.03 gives -0.02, 0.07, 0.30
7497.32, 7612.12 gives -0.05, 0.30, 0.17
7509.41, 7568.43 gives -0.08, 0.58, 0.15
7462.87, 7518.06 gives -0.03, 0.18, 0.15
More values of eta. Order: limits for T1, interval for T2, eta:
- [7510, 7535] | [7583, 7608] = 8.80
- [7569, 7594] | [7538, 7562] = 8.87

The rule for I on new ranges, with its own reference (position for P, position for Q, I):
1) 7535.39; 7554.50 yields 1.01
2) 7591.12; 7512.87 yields 0.95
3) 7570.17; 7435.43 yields 1.03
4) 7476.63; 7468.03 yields 1.06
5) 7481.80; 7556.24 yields 1.02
